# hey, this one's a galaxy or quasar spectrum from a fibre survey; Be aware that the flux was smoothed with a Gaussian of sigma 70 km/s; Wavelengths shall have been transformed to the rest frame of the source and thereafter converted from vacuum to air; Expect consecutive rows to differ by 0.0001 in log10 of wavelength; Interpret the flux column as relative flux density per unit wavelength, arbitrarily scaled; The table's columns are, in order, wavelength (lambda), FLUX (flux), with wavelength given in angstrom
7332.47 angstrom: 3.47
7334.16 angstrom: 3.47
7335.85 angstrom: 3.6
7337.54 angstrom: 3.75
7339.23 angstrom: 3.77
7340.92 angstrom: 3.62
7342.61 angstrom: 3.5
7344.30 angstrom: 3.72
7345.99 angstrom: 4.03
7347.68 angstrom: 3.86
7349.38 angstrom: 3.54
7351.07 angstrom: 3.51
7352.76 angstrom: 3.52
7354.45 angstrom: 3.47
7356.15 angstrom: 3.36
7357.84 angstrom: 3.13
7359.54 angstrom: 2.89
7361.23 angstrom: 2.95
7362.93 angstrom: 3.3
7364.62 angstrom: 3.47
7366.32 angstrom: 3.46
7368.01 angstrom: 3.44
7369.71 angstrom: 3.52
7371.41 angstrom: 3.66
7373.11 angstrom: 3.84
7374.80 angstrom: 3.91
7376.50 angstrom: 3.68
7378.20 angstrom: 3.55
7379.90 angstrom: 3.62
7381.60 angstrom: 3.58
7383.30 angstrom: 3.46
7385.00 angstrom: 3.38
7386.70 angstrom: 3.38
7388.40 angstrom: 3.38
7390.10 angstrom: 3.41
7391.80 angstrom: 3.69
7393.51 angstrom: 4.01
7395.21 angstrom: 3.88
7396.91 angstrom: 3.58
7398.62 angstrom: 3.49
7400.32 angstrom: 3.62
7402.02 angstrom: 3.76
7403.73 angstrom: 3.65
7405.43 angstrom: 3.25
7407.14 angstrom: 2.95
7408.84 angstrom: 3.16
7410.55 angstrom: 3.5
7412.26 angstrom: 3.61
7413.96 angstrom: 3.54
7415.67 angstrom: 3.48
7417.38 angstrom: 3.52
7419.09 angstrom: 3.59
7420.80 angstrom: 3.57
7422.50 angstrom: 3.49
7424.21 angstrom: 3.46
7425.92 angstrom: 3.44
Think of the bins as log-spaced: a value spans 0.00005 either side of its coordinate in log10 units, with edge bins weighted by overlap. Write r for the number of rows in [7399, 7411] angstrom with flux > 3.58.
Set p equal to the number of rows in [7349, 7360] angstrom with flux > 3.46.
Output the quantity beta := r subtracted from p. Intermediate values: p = 4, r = 3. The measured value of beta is 1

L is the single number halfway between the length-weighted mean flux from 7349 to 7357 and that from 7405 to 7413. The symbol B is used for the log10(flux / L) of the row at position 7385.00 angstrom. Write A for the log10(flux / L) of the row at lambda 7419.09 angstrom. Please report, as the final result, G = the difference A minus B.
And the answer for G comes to 0.03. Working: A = 0.026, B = -0.001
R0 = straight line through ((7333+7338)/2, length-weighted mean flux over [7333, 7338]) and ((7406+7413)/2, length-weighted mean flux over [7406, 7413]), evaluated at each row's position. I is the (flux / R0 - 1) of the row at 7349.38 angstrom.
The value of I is 0.003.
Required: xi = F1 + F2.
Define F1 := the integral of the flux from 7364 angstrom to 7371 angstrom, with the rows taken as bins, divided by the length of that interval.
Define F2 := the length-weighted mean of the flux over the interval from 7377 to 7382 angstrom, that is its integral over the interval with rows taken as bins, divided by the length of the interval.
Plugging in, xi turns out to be 7.07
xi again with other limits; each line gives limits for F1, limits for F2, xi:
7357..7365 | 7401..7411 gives 6.51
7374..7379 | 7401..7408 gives 7.12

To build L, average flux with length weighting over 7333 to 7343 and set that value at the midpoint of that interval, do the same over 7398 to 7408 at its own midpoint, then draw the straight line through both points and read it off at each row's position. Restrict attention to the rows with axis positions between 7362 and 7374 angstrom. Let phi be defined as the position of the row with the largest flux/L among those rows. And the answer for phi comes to 7373.11 angstrom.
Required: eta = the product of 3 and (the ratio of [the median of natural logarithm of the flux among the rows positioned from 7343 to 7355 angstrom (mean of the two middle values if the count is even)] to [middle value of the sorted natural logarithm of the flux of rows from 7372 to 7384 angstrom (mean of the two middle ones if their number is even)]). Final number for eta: 2.95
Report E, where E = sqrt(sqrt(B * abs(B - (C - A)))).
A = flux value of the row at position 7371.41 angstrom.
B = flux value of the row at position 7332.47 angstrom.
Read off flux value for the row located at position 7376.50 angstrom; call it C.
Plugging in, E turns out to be 1.86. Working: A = 3.66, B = 3.47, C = 3.68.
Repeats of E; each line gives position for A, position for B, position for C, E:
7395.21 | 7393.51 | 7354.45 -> 2.05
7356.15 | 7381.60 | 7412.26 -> 1.86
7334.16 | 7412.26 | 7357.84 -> 1.94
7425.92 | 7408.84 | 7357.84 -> 1.82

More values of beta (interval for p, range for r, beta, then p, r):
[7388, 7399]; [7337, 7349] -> -1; 5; 6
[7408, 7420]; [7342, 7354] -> 3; 6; 3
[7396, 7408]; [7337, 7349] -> -1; 5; 6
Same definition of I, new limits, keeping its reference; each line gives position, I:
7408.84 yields -0.042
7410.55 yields 0.064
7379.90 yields 0.061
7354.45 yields -0.012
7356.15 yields -0.041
